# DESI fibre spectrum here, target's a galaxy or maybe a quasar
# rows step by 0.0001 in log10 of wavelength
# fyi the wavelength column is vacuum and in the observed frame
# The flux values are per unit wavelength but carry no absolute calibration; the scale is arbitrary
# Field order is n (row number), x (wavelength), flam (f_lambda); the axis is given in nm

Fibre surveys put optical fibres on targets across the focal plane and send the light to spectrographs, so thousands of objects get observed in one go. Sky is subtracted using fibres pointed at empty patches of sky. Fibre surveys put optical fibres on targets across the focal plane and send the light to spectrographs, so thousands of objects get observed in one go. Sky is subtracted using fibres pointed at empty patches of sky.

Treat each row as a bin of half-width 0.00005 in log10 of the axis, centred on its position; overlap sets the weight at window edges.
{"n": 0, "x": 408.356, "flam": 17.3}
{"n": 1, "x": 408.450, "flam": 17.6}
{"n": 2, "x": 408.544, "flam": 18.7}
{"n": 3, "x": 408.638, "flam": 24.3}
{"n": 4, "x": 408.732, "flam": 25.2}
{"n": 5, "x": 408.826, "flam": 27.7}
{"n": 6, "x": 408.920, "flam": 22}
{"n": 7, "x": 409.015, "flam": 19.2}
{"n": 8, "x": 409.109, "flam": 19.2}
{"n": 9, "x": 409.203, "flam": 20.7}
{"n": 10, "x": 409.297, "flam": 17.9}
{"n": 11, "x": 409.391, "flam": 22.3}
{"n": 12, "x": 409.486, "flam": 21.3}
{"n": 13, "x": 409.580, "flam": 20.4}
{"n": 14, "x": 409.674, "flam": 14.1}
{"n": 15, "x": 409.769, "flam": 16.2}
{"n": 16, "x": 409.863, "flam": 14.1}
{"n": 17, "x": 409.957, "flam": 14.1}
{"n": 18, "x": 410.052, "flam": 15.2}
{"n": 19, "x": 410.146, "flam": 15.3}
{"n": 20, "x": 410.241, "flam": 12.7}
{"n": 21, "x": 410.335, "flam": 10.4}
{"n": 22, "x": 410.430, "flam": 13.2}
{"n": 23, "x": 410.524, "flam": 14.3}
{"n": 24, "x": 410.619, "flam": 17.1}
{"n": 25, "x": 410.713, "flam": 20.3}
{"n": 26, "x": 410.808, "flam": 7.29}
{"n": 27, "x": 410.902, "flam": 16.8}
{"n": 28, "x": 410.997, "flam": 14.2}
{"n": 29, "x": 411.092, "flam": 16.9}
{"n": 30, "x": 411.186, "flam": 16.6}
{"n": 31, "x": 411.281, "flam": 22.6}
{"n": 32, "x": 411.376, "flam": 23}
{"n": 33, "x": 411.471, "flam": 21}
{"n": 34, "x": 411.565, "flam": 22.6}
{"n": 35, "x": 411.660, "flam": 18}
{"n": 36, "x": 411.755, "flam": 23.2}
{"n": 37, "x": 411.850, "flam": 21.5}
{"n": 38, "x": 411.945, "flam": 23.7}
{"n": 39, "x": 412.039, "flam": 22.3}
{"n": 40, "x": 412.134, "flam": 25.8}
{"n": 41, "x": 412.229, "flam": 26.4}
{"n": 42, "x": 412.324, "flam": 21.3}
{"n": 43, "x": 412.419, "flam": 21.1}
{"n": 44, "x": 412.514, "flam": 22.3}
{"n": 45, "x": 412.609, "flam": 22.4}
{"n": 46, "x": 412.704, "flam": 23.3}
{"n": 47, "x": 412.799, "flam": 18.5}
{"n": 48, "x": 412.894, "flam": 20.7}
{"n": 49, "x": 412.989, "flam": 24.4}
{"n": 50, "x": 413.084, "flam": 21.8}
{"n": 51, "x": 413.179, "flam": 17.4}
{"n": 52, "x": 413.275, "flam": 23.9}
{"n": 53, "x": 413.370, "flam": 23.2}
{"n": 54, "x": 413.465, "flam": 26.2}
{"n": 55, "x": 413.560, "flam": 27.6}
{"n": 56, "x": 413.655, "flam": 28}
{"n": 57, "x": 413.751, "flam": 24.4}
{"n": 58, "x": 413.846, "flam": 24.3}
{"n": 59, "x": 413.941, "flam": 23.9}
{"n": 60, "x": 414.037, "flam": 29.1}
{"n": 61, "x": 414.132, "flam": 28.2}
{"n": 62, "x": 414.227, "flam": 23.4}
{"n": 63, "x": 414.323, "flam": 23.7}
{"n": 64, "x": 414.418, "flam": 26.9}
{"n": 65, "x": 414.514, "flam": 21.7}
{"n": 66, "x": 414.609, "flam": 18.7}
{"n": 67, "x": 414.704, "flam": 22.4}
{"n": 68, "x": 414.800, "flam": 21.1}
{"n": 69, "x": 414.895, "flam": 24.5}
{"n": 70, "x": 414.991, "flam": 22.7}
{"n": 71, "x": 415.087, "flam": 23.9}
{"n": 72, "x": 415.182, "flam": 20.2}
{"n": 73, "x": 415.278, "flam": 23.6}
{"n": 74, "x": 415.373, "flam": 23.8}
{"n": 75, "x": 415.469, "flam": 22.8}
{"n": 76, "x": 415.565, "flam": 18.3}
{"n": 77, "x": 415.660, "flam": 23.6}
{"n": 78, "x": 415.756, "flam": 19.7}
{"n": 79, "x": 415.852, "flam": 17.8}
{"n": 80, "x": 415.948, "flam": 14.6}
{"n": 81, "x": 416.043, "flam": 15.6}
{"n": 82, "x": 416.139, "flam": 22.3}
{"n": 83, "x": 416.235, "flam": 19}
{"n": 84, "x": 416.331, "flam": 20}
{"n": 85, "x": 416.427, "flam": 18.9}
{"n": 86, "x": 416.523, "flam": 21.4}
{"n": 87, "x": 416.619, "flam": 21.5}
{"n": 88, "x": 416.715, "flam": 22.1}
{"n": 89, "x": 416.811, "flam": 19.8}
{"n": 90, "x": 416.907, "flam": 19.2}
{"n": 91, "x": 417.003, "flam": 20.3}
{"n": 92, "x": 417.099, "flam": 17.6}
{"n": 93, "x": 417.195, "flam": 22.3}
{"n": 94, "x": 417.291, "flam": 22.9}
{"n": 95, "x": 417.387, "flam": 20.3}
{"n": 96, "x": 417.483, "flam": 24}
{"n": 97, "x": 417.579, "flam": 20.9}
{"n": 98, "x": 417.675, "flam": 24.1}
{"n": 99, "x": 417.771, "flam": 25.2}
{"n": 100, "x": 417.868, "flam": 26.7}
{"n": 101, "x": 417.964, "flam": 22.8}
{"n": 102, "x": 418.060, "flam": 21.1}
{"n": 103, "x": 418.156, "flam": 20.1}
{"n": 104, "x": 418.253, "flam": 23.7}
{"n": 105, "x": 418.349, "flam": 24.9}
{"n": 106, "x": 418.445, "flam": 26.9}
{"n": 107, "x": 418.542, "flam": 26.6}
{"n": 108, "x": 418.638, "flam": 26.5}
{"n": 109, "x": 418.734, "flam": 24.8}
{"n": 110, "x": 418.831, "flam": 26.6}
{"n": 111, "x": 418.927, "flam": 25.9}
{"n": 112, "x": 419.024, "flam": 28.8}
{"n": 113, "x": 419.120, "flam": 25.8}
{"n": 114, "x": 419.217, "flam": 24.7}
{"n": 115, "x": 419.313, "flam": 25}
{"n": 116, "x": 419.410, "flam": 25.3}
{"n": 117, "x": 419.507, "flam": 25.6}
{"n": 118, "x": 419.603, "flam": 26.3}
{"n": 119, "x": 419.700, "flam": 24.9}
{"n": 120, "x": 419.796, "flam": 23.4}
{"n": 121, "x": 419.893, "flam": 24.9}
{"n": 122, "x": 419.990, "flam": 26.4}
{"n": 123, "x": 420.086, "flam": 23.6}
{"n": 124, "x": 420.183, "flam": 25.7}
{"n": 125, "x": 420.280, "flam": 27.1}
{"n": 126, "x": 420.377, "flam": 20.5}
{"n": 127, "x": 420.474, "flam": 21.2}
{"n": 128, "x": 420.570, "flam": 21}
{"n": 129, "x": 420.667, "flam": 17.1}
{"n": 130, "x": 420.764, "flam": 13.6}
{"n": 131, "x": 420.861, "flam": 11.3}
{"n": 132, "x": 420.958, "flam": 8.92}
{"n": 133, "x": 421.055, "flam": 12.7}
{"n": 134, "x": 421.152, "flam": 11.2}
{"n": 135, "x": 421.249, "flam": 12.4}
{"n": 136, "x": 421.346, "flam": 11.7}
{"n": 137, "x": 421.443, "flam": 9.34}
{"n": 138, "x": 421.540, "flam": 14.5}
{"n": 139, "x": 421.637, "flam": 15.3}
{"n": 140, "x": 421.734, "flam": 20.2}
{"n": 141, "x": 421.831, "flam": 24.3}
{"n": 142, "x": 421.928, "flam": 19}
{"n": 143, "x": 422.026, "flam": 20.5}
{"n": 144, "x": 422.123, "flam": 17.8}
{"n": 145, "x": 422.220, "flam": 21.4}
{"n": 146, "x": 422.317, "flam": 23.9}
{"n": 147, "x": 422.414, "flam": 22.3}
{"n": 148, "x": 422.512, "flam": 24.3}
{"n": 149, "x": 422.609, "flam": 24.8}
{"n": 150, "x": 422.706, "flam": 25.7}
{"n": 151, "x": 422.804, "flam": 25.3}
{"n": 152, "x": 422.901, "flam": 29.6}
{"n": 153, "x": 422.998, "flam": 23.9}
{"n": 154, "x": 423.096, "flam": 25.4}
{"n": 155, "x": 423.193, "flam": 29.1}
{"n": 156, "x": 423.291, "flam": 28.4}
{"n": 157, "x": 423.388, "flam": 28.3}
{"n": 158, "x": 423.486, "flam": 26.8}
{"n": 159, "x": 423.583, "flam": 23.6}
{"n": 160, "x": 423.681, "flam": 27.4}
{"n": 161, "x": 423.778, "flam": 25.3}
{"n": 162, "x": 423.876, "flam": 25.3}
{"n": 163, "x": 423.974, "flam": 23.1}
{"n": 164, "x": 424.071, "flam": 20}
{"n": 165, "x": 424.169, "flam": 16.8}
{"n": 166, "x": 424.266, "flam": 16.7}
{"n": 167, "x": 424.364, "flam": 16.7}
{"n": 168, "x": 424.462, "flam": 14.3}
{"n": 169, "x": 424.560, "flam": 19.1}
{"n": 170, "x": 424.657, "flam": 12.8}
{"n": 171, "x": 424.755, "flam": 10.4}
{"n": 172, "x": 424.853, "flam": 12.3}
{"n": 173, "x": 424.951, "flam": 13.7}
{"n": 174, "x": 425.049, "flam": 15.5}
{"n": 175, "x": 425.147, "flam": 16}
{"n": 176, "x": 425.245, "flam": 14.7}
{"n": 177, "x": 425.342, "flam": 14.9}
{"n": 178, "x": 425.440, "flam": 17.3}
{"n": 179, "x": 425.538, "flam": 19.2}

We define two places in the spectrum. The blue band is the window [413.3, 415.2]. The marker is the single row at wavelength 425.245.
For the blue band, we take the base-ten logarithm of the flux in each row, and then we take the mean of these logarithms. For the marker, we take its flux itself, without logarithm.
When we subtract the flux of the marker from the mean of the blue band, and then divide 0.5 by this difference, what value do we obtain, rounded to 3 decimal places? -0.038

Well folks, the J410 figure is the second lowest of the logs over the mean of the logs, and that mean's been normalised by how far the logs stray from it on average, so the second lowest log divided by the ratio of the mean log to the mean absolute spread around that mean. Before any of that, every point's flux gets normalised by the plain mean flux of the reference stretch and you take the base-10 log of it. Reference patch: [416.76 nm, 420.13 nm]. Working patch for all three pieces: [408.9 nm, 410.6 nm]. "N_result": 0.14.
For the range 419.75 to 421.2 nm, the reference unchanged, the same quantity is 0.38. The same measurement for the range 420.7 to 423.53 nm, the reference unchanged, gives 0.55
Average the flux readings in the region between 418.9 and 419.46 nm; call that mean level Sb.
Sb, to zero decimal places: 26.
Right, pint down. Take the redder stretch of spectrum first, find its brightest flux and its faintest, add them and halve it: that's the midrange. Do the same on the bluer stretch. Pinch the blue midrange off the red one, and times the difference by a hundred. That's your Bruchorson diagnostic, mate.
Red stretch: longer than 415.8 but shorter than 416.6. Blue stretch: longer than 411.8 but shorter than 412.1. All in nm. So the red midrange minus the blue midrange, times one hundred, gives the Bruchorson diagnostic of -415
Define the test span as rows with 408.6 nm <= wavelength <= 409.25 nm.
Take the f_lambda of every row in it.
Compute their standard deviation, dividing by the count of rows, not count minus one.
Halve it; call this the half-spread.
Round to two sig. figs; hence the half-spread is 1.5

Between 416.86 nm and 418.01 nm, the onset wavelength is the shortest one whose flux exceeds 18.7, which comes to 416.907 nm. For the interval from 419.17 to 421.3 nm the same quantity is 419.217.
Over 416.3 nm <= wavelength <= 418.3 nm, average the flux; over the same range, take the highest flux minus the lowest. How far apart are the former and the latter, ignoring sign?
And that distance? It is 12.6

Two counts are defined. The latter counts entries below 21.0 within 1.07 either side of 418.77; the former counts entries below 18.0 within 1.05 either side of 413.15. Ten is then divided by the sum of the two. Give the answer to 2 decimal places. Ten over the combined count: 5.00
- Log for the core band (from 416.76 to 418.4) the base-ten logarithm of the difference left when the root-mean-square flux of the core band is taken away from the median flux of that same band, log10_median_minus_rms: -1.2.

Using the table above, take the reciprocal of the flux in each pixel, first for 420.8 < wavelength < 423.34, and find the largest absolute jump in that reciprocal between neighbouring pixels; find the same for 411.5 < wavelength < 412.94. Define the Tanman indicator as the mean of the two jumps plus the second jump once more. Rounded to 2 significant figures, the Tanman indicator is 0.038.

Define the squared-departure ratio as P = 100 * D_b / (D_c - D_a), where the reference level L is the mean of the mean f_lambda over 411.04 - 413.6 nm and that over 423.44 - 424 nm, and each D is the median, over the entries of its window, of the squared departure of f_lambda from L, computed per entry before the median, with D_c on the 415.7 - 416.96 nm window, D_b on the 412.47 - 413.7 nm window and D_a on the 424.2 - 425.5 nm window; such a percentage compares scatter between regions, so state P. -6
